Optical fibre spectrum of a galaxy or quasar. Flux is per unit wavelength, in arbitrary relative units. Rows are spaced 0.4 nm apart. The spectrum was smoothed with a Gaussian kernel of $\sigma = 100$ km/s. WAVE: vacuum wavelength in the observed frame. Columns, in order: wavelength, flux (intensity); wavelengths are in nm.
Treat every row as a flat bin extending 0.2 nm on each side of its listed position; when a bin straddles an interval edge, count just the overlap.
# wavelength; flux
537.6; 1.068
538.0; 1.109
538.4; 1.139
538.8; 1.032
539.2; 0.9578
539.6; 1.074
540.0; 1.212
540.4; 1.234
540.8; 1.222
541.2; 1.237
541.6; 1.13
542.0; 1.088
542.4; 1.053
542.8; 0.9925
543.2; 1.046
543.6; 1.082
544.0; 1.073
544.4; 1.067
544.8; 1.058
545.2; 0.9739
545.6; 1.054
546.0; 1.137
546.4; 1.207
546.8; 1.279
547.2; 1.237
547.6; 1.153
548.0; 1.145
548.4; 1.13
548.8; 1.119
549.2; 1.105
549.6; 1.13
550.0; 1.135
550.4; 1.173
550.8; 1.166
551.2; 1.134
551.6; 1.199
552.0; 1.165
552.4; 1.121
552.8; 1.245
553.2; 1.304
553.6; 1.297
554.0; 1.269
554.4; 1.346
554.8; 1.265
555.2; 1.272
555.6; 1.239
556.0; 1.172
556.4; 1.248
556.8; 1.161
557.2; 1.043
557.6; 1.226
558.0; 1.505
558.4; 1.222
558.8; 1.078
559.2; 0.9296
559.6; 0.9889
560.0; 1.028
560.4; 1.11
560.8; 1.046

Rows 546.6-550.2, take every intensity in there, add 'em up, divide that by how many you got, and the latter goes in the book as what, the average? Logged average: 1.16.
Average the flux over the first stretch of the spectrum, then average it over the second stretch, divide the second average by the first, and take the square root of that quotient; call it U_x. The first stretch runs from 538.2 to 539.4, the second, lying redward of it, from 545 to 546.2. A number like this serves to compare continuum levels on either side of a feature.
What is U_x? 1.01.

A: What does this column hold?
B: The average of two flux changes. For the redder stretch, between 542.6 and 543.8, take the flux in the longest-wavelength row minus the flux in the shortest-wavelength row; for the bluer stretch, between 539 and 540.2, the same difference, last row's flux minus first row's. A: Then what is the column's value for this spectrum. 0.172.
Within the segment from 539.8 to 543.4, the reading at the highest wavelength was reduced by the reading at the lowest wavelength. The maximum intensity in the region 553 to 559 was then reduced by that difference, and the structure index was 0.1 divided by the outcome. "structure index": 0.060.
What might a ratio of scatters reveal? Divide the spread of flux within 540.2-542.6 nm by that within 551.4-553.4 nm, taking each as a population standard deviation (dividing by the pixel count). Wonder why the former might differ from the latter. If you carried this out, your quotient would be 1.2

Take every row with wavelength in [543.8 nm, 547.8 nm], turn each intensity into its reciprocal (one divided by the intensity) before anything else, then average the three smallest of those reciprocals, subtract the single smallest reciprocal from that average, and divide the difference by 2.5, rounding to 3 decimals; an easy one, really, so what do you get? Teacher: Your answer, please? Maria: 0.010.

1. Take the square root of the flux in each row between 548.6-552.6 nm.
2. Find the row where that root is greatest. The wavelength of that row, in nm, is 551.6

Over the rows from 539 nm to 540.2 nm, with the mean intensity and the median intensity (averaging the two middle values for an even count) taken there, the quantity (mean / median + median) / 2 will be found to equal 1.04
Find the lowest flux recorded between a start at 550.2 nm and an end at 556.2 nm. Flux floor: 1.121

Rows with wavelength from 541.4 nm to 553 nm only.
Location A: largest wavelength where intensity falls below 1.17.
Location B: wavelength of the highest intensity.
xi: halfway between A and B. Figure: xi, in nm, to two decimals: 549.60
